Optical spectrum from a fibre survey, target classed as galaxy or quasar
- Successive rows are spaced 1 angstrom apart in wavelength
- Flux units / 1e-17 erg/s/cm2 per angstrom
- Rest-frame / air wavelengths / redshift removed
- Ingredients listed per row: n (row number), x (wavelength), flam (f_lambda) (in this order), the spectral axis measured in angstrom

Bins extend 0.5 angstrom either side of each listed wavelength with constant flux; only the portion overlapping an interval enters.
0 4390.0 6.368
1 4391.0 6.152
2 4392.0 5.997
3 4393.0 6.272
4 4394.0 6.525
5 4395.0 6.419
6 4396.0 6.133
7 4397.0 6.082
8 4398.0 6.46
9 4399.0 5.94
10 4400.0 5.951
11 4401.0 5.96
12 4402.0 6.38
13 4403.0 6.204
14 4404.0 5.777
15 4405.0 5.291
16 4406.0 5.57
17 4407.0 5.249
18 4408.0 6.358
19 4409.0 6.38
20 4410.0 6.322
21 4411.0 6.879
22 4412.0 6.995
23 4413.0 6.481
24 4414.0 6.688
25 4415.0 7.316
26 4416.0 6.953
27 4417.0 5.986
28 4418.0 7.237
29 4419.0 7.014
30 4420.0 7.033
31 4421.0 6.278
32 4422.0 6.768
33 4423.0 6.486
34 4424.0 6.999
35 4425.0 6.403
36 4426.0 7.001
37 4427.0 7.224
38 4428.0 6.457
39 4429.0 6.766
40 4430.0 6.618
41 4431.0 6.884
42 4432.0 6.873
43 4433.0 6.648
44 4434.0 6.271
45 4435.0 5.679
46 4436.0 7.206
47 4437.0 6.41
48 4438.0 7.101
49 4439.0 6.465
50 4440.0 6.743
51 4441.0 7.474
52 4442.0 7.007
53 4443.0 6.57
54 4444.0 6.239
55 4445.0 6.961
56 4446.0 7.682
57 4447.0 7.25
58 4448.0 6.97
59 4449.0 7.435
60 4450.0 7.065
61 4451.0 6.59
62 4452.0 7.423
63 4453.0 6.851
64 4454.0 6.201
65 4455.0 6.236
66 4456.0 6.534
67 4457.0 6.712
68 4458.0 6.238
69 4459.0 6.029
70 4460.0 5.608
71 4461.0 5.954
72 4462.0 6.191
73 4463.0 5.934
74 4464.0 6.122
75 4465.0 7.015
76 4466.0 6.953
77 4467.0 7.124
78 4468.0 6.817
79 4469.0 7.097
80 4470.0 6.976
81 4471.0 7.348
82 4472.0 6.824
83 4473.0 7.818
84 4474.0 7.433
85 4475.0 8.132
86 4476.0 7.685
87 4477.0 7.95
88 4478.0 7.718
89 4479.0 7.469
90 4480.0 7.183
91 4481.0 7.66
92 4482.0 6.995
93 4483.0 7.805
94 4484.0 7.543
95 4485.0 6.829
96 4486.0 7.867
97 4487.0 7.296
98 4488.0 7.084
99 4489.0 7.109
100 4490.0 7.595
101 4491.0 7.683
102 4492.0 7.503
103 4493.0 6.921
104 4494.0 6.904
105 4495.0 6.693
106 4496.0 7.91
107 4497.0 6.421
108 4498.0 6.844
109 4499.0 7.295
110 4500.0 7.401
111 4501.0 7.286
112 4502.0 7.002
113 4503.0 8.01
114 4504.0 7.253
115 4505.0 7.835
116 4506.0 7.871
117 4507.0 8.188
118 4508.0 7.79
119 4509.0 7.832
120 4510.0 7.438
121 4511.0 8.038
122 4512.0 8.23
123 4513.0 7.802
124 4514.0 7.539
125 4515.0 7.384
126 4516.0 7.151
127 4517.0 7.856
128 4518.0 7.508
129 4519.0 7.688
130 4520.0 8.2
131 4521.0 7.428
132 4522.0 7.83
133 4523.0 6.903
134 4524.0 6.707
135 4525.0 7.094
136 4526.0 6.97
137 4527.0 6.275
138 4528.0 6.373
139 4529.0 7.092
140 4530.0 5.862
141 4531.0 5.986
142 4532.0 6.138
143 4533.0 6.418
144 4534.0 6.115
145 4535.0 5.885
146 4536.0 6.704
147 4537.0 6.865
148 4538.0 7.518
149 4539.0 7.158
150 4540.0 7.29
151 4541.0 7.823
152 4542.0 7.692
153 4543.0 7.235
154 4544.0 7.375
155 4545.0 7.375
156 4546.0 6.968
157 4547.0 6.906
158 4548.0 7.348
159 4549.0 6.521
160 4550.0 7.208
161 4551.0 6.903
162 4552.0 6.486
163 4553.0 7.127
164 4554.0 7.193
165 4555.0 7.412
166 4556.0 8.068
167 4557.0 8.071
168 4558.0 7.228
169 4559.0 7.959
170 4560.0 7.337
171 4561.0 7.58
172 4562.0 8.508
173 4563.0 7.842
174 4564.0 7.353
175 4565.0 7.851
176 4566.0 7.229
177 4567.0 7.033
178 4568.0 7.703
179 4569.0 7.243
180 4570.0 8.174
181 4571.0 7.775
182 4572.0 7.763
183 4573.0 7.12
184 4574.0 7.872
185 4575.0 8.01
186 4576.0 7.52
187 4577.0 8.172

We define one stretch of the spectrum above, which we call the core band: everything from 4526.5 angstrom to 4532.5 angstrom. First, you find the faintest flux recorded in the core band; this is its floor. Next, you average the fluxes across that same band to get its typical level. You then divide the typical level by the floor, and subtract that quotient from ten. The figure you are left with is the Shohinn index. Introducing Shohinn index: 8.93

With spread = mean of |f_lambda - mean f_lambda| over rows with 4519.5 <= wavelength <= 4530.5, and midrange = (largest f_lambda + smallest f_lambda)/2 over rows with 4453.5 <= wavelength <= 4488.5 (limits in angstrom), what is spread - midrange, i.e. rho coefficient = -6.37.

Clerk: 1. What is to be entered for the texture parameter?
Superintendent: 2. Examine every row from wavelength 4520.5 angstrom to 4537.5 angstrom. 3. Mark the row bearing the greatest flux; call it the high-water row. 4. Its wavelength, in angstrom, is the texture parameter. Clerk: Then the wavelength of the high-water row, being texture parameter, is 4522.0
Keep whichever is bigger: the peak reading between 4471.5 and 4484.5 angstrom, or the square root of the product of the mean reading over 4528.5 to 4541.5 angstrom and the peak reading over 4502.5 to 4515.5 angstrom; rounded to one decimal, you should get 8.1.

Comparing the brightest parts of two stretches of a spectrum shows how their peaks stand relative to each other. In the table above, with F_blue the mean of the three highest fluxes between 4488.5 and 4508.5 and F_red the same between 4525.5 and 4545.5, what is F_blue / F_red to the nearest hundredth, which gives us 1.05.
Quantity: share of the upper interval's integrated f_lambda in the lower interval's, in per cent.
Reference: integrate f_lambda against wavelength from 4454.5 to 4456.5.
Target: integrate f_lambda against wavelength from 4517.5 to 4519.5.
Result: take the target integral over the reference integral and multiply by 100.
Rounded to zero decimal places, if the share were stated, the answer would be 119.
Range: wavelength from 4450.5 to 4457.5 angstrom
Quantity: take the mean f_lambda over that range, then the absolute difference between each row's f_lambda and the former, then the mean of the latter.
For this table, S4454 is 0.30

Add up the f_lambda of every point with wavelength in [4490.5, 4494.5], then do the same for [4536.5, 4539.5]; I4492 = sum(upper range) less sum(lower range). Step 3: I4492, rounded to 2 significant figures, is -7.5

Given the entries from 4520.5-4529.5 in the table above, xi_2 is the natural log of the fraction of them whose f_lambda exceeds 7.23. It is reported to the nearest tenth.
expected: -1.5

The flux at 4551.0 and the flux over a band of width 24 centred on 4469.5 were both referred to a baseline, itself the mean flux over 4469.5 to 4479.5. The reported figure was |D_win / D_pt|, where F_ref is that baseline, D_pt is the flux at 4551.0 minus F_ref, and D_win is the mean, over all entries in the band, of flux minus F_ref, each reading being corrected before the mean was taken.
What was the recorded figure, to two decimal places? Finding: 0.89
